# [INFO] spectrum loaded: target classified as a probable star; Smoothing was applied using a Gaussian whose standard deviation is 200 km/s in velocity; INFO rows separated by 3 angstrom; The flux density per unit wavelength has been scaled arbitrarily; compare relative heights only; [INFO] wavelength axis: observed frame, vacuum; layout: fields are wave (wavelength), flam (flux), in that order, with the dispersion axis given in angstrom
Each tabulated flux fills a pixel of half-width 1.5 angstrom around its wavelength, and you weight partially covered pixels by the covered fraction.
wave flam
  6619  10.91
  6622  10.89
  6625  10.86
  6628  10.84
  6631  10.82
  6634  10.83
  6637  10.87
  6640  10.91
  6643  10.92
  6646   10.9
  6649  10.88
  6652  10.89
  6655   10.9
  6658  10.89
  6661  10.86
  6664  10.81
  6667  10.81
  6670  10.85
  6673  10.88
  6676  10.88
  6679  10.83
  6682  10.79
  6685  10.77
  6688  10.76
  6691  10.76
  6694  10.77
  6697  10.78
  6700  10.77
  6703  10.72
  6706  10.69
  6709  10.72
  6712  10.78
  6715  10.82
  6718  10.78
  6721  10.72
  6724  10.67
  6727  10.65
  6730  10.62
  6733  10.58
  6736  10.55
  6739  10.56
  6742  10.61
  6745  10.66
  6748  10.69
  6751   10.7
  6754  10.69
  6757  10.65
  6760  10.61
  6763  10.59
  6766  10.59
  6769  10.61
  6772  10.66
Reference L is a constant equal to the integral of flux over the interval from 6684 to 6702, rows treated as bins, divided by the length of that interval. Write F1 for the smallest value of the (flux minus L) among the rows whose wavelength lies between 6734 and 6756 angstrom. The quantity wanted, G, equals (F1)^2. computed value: 0.047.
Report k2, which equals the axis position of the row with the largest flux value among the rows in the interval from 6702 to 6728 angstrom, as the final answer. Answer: 6715 angstrom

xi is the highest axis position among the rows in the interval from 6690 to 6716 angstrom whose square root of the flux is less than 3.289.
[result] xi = 6712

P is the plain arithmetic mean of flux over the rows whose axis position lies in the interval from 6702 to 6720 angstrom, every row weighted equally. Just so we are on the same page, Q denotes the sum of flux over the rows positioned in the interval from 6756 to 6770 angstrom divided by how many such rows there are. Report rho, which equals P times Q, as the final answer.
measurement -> 114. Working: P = 10.8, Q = 10.6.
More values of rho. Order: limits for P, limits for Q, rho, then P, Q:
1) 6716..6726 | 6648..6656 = 117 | 10.7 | 10.9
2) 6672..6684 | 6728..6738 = 115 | 10.8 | 10.6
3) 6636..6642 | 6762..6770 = 115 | 10.9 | 10.6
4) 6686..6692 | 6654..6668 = 117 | 10.8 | 10.9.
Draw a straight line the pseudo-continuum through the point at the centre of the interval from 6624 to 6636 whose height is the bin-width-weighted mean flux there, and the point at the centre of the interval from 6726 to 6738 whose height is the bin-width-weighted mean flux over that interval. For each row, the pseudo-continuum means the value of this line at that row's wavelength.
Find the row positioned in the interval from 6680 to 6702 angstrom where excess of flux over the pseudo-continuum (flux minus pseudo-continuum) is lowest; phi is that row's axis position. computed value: 6688 angstrom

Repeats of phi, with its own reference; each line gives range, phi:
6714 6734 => 6733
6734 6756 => 6736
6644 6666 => 6664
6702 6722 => 6706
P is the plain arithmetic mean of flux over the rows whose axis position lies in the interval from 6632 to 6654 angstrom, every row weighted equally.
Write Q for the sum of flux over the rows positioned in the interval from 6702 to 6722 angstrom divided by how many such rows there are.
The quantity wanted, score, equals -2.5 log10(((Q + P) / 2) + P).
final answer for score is -3.34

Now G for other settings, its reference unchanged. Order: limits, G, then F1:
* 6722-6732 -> 0.022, -0.15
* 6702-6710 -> 0.006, -0.08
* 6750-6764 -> 0.031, -0.18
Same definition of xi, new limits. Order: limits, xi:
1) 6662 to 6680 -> 6667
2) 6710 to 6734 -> 6733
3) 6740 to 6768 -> 6766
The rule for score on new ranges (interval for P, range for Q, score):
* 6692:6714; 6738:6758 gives -3.33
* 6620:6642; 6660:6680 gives -3.34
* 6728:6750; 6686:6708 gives -3.32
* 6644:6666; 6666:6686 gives -3.34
